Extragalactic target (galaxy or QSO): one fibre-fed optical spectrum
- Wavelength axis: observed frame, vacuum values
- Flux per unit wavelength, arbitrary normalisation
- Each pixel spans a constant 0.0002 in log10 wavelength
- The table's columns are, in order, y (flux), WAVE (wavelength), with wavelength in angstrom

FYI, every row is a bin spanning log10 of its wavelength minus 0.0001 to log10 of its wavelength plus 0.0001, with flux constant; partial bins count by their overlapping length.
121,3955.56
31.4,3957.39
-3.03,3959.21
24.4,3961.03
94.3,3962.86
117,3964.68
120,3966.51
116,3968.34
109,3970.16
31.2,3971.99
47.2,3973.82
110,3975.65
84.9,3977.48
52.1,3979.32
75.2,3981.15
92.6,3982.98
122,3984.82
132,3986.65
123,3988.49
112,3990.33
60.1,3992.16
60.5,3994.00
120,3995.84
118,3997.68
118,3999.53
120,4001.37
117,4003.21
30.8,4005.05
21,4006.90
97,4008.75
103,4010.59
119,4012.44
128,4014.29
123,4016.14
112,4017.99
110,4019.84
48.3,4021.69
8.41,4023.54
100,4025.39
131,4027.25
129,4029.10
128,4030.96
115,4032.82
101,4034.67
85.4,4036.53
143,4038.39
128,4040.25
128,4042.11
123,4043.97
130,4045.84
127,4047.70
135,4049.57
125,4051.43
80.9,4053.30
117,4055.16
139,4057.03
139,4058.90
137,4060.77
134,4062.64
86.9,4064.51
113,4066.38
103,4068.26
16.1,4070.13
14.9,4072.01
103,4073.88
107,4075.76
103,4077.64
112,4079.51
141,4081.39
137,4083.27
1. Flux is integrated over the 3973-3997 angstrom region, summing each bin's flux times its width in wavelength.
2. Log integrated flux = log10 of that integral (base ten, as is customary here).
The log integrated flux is 3.34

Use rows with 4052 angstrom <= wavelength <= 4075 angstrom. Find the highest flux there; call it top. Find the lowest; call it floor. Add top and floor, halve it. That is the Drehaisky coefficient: 77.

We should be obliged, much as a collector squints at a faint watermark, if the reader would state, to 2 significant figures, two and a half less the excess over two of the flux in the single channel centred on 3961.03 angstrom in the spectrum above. -20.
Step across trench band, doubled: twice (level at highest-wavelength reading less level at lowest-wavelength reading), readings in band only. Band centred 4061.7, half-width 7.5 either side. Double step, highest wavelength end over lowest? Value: -28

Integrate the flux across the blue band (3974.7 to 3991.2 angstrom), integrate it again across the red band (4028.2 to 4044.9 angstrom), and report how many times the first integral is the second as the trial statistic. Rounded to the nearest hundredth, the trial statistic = 0.83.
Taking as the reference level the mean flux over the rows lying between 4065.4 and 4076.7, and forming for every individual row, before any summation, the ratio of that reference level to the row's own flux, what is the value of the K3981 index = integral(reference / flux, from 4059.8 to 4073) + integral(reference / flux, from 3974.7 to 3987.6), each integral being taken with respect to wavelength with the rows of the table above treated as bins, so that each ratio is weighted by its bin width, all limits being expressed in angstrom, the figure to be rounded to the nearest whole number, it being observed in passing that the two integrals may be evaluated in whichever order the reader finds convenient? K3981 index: 36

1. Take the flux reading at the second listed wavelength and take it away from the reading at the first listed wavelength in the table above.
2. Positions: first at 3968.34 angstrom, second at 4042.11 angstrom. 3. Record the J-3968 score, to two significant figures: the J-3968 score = -12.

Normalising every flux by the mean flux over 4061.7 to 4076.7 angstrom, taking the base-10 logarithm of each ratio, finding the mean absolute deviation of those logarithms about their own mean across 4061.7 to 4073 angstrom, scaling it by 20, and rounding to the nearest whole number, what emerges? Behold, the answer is 7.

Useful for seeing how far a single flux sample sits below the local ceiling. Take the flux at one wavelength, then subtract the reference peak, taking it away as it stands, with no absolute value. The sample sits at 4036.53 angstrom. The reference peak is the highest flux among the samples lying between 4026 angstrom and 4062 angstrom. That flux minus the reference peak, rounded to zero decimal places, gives -58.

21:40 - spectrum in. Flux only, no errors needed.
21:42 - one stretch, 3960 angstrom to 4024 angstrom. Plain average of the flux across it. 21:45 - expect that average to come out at 91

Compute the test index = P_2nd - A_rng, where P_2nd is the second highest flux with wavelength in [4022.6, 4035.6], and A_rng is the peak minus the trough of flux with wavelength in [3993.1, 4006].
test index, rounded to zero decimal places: 40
